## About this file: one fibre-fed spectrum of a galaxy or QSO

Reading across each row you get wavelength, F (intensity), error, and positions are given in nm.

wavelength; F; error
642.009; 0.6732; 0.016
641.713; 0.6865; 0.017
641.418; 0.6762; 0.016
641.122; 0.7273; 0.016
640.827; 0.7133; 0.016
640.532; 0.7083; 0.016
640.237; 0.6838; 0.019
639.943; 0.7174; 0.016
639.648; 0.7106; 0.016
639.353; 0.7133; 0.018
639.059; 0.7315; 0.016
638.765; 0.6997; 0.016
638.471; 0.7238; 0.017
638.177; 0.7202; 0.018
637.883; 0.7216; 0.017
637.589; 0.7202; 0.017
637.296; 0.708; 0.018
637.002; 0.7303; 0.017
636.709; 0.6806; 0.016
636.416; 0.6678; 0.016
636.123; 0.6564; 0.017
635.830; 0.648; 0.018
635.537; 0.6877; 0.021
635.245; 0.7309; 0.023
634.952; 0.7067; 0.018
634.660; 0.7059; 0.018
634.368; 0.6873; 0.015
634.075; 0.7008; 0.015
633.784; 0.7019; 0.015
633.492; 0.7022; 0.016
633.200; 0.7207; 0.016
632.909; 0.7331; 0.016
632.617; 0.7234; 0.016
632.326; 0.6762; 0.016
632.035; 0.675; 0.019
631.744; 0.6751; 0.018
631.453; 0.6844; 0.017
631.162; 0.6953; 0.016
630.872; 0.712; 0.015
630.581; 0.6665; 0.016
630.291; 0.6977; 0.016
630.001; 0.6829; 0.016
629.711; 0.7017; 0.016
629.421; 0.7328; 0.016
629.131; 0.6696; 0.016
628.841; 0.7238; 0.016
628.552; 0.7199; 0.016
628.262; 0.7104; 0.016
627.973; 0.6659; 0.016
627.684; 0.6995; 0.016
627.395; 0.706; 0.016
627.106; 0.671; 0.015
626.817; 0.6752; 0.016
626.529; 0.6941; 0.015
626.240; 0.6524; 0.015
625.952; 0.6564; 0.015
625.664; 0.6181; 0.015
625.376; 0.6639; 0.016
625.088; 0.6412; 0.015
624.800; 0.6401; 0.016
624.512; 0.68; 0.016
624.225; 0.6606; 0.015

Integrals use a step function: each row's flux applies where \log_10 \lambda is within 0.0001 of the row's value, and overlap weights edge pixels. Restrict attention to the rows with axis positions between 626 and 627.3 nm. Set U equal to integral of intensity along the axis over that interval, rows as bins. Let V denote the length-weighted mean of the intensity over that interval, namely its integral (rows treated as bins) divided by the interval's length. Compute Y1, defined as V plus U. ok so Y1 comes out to 1.5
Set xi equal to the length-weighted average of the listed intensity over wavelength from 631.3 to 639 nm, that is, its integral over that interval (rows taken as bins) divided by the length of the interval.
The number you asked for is 0.700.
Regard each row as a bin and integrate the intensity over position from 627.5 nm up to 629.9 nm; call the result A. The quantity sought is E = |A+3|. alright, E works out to 4.69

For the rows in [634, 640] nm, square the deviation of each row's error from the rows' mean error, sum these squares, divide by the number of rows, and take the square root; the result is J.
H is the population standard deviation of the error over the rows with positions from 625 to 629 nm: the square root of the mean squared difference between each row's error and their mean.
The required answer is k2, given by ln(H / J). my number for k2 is -1.3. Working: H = 0.0005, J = 0.0018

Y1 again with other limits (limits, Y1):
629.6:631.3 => 1.9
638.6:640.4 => 2.0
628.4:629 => 1.2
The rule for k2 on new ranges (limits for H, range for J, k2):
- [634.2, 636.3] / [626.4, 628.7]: 1.7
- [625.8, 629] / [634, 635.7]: -1.8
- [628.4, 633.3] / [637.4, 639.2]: 0.3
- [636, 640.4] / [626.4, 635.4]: -0.5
